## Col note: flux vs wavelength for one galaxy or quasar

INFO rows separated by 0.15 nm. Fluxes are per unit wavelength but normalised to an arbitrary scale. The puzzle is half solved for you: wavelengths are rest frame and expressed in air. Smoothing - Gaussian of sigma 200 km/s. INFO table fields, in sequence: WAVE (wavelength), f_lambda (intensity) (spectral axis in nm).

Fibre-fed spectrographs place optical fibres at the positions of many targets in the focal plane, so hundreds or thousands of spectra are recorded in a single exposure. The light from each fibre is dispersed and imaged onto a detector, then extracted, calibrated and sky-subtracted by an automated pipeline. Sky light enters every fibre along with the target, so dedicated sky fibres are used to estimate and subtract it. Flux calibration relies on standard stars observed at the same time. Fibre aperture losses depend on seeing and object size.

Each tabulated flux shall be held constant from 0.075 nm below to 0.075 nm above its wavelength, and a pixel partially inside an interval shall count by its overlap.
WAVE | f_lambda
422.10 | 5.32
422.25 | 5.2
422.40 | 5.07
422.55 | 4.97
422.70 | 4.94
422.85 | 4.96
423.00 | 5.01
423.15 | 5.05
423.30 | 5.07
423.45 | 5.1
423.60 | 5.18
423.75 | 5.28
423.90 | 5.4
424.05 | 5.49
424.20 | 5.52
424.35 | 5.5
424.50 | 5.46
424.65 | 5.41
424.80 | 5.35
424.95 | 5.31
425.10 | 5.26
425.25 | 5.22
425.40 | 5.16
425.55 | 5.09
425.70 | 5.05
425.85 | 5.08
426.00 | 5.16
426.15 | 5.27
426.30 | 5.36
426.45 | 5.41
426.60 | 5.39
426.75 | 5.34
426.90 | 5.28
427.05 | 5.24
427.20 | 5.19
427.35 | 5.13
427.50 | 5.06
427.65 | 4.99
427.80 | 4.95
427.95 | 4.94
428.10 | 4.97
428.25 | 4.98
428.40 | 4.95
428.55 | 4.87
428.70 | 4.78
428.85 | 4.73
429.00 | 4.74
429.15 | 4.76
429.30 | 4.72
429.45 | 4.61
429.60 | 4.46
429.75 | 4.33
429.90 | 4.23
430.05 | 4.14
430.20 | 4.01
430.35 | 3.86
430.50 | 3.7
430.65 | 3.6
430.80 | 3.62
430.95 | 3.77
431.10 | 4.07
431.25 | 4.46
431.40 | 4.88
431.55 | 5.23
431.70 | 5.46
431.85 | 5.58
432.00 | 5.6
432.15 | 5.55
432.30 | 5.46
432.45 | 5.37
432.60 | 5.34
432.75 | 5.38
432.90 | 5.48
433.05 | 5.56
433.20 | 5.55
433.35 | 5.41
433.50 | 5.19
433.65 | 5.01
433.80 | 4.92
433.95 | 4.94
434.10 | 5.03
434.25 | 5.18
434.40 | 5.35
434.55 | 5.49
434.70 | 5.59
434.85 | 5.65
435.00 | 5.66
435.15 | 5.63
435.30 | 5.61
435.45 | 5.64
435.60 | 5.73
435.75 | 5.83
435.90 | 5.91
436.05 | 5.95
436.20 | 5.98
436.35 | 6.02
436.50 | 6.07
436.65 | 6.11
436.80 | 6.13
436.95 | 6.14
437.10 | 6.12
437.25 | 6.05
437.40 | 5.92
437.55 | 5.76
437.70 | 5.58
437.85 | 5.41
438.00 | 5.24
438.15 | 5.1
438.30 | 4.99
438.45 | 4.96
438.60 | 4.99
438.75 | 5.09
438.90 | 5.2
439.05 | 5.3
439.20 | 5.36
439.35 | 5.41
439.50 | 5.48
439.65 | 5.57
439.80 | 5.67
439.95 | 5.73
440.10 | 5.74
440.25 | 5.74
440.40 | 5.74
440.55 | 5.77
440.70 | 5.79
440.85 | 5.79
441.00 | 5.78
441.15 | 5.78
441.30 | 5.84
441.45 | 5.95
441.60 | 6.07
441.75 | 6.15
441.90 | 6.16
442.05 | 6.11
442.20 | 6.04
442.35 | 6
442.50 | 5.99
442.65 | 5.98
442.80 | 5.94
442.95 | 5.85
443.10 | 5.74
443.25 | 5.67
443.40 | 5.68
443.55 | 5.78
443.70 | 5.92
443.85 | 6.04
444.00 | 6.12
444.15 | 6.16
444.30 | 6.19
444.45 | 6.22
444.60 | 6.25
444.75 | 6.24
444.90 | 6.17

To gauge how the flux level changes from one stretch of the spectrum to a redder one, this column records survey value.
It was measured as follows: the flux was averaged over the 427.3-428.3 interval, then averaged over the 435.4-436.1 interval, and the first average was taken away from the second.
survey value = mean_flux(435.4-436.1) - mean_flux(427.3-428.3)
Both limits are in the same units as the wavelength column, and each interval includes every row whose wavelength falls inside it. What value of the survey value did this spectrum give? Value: 0.8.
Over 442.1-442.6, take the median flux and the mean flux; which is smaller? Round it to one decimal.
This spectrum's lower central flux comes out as 6.0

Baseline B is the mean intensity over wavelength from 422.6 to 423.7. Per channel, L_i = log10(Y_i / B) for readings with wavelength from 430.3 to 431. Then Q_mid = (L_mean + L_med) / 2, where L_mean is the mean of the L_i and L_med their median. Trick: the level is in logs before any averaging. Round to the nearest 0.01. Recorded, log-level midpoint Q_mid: -0.13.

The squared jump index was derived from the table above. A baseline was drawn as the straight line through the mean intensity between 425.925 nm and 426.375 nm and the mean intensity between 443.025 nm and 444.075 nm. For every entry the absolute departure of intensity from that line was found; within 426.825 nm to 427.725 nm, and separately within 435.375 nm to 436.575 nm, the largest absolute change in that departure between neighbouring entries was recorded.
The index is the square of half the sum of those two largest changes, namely 0.007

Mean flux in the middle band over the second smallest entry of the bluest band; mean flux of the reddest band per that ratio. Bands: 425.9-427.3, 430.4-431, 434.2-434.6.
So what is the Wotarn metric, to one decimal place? 7.5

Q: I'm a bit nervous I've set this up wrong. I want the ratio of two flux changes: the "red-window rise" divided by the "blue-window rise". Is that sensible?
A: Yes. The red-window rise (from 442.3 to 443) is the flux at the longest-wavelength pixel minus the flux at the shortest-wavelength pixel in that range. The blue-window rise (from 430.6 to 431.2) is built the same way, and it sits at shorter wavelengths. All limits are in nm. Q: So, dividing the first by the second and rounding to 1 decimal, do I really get -0.3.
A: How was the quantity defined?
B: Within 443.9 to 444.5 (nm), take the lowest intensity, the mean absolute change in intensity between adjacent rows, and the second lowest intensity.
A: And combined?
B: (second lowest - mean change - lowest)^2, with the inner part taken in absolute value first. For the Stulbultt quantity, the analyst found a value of 0.0000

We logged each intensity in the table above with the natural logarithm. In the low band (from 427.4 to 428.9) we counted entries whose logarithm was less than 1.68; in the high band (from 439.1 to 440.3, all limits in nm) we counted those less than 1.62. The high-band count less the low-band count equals -10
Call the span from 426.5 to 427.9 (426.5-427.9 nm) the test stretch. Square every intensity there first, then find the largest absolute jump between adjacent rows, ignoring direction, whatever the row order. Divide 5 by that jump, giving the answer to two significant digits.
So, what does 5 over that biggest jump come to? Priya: 7.0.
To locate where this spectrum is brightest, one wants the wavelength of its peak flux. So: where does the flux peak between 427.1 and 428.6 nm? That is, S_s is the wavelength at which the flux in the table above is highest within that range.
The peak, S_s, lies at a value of 427.20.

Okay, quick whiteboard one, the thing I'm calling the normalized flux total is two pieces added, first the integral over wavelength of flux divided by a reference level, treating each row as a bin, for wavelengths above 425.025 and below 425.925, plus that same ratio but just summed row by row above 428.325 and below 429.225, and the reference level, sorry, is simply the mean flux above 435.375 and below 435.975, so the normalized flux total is 5.79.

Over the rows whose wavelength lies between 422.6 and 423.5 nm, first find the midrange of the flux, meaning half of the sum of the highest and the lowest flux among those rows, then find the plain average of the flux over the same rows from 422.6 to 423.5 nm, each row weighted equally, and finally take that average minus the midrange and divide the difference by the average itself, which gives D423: 0.000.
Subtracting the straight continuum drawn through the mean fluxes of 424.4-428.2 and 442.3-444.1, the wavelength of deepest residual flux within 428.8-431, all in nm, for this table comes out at 430.65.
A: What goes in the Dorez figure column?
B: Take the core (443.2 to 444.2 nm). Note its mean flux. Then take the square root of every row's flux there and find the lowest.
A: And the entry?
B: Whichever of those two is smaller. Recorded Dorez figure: 2.38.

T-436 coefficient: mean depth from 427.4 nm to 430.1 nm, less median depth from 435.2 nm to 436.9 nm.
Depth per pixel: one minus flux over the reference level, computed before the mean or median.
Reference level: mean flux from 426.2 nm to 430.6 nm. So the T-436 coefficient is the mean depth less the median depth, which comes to 0.25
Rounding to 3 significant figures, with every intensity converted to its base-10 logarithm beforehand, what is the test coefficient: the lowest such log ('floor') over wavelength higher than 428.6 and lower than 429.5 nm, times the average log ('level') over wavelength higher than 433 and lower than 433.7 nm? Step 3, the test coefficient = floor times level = 0.483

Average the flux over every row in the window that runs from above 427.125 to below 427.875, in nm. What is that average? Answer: 5.06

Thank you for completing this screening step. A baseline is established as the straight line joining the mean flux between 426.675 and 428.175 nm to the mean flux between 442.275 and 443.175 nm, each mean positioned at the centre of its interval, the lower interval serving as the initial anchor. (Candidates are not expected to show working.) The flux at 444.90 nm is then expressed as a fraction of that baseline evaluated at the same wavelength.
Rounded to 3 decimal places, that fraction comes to 1.023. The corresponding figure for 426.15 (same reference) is 1.045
